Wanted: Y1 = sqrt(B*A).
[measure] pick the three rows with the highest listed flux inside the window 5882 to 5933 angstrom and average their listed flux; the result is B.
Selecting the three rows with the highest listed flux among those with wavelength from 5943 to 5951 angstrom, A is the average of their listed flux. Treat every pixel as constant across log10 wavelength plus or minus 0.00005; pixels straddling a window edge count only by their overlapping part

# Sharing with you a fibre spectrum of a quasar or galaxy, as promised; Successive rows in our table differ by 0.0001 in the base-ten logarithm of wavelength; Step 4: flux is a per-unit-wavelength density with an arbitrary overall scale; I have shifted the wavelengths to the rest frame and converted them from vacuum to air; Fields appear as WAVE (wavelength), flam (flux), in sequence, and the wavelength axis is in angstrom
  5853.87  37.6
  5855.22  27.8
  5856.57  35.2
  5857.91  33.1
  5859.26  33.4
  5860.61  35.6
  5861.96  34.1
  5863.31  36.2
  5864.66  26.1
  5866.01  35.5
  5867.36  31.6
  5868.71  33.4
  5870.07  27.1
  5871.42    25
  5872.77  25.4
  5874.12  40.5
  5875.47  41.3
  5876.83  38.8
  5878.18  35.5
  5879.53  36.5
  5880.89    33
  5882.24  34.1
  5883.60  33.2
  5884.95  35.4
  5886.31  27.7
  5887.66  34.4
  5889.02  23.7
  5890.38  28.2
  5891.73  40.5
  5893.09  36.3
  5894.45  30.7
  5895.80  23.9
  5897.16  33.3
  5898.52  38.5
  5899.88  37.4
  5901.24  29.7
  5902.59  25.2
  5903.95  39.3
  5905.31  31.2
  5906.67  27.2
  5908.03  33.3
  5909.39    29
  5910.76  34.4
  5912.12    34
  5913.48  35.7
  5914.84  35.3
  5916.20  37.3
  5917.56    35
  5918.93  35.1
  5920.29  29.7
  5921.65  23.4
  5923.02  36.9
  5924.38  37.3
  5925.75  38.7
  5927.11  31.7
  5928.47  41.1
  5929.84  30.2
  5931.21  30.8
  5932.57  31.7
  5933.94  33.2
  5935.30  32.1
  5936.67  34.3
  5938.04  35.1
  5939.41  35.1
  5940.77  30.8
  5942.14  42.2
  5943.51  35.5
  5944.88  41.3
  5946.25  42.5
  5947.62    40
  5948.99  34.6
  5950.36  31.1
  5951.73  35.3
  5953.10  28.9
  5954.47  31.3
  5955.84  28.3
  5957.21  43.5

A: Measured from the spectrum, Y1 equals 40.8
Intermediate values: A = 41.3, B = 40.3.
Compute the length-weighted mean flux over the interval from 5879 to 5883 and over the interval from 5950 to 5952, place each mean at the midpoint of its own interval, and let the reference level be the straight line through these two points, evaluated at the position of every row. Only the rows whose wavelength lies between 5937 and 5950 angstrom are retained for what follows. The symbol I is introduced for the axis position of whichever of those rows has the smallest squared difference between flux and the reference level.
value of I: 5948.99 angstrom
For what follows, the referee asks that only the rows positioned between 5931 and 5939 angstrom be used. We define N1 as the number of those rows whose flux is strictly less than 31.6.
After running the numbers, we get 1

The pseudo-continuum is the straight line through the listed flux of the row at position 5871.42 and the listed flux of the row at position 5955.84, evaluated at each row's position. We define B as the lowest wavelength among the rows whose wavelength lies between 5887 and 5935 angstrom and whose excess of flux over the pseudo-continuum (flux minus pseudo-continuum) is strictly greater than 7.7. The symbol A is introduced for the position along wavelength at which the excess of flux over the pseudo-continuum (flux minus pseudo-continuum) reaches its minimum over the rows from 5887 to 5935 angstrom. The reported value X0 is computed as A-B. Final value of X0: 34.0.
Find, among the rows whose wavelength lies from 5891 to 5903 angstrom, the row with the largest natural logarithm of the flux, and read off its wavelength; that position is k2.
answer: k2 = 5891.73 angstrom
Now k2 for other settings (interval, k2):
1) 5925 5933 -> 5928.47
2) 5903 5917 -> 5903.95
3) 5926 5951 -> 5946.25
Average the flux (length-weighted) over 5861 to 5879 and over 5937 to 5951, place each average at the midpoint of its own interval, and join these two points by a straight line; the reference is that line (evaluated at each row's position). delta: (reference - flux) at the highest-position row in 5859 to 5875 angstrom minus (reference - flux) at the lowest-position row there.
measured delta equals -6.4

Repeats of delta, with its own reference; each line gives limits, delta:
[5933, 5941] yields 2.7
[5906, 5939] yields -6.4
